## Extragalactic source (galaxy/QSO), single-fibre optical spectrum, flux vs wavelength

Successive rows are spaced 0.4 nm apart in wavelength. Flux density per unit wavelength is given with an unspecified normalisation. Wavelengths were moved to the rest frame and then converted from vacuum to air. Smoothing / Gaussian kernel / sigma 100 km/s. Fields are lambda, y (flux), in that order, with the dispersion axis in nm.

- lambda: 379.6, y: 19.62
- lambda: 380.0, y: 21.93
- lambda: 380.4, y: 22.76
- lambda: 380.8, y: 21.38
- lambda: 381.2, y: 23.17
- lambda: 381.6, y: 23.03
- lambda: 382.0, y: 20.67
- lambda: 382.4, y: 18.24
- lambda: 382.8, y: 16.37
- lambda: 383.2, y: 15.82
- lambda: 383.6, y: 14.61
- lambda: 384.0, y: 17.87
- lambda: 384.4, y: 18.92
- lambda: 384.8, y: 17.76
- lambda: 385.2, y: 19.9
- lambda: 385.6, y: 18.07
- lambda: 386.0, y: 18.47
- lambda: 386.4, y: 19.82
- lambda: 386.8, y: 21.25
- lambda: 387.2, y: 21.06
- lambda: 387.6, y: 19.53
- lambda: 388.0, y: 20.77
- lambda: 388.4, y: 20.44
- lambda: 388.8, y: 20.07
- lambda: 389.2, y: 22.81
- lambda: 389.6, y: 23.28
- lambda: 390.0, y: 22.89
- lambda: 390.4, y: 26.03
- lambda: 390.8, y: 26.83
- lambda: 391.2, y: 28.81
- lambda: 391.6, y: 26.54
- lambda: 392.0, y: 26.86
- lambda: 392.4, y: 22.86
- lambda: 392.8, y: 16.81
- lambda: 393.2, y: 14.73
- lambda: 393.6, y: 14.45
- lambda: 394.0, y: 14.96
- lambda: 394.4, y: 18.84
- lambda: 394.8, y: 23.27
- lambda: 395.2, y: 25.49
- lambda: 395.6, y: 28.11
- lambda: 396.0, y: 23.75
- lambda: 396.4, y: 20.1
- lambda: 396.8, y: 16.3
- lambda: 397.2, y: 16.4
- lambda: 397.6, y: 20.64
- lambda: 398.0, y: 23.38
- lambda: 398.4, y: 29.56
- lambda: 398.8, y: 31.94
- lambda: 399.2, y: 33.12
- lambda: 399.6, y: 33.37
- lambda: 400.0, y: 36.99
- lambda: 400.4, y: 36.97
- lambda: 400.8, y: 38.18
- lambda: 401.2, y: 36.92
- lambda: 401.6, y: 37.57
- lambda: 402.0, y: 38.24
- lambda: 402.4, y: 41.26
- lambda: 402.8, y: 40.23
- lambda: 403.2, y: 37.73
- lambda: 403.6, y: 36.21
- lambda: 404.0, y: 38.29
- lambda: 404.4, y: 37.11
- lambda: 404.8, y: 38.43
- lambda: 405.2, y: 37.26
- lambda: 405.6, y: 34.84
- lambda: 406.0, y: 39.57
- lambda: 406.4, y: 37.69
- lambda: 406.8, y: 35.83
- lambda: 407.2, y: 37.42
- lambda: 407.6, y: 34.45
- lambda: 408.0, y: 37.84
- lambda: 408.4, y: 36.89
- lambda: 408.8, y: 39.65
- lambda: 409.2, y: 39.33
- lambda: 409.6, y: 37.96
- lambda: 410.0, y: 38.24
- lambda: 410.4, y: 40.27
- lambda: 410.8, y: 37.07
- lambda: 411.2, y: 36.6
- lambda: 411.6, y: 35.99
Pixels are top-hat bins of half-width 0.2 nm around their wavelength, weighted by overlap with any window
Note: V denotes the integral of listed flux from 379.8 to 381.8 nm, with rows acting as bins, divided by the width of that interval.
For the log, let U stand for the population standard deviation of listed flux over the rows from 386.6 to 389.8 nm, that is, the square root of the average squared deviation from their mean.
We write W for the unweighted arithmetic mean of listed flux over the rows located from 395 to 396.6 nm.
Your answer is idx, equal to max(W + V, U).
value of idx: 47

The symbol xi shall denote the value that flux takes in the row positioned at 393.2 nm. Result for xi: 14.73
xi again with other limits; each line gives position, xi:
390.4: 26.03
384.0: 17.87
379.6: 19.62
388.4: 20.44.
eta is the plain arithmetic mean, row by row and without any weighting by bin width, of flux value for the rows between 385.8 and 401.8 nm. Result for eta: 25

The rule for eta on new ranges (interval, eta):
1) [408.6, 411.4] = 38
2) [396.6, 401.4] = 29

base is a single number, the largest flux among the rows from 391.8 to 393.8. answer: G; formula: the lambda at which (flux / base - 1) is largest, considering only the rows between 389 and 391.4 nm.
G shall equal 391.2 nm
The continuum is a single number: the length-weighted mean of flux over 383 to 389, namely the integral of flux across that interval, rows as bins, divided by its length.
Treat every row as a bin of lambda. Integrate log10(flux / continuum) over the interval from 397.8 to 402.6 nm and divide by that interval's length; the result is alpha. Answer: 0.3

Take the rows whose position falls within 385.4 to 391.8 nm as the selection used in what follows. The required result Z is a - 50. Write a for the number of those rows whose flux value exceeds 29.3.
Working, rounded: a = 0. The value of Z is -50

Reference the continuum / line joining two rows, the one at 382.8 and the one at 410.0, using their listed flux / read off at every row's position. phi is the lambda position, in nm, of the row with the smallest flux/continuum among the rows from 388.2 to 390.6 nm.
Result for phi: 388.8 nm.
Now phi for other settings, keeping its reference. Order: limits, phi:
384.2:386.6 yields 385.6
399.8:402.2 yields 401.2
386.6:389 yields 388.8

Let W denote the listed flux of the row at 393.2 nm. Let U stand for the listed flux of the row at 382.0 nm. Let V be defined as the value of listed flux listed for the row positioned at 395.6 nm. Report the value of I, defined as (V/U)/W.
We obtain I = 0.092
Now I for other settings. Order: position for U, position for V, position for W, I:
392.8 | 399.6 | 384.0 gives 0.111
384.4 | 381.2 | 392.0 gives 0.046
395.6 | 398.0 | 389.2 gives 0.036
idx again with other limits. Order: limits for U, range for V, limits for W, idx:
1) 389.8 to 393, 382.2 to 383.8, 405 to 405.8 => 52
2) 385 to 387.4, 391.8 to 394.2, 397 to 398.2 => 39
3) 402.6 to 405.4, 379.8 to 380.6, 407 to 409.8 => 60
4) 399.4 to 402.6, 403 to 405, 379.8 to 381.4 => 60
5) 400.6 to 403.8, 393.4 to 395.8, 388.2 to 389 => 41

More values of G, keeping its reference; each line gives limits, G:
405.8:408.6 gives 406.0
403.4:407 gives 406.0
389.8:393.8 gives 391.2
